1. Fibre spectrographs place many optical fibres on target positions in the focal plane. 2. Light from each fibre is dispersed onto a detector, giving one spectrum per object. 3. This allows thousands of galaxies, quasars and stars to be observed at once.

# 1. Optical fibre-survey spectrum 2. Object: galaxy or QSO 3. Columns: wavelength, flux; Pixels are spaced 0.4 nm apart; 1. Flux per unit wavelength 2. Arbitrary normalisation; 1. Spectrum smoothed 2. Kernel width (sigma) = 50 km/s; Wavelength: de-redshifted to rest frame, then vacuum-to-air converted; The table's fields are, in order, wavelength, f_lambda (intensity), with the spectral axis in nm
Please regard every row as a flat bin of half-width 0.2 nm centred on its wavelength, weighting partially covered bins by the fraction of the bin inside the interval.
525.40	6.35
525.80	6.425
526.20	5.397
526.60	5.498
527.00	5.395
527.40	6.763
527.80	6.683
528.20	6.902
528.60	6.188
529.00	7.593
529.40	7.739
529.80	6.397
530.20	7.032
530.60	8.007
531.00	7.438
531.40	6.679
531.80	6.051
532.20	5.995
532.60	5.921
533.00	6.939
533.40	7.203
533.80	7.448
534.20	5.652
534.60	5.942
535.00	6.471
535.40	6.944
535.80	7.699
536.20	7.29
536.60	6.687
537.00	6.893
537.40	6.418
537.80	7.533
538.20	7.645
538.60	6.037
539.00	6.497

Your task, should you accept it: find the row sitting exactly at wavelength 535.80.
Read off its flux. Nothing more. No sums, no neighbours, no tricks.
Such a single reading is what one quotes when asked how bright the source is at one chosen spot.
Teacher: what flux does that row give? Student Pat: 7.699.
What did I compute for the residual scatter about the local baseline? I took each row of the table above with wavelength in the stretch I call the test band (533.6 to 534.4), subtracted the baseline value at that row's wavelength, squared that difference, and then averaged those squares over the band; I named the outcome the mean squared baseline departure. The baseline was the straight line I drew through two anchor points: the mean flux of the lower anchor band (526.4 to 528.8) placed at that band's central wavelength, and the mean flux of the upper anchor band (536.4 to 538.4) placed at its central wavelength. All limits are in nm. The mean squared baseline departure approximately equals 0.88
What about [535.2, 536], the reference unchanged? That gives 0.32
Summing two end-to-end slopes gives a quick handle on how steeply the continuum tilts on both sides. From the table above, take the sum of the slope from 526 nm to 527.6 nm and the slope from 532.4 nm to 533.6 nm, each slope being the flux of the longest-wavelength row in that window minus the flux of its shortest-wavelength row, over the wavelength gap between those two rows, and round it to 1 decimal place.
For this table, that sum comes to 2.7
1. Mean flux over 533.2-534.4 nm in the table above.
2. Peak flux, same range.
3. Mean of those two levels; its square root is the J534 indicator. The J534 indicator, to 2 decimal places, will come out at 2.67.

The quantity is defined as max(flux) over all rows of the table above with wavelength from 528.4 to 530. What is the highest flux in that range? 7.739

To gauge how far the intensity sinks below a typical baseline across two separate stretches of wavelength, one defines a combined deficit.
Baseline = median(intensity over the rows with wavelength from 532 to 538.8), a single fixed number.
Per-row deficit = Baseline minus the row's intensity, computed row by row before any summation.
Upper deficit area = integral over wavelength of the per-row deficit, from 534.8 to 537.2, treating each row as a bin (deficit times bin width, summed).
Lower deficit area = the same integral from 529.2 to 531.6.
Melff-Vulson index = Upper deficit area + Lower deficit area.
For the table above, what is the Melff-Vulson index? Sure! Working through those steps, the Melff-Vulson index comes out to -1.0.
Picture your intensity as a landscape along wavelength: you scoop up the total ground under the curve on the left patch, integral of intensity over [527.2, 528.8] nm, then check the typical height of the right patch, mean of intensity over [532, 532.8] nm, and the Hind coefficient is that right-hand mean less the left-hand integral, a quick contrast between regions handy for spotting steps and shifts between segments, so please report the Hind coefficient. -5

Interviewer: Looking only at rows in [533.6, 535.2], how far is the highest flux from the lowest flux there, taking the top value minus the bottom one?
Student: 1.8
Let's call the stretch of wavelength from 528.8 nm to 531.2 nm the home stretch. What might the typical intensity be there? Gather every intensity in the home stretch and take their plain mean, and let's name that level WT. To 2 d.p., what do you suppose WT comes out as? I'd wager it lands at 7.37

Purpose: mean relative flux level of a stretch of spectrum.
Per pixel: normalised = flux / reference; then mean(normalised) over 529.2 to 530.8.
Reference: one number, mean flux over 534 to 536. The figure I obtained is 1.11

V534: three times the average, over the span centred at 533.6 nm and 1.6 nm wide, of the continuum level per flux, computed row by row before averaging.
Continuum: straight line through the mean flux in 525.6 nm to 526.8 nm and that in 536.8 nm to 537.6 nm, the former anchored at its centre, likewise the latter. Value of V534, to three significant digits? 2.84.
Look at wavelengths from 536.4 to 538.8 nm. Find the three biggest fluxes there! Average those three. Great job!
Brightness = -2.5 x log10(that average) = -2.17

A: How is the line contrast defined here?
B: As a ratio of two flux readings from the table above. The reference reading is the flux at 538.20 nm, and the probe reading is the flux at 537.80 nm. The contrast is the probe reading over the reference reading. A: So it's 0.99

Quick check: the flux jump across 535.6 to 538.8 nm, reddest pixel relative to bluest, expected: -1.7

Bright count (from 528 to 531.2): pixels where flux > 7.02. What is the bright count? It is 5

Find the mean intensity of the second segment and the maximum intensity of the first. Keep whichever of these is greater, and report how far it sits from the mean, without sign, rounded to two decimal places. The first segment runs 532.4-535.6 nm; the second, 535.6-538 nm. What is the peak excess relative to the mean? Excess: 0.36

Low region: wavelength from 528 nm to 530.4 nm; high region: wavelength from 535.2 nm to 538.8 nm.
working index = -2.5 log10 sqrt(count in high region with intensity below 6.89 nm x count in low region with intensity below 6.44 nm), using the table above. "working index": -1.0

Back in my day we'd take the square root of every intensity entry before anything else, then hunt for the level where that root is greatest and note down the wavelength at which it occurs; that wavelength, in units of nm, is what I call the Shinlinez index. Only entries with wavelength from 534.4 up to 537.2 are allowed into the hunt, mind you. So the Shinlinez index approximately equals 535.80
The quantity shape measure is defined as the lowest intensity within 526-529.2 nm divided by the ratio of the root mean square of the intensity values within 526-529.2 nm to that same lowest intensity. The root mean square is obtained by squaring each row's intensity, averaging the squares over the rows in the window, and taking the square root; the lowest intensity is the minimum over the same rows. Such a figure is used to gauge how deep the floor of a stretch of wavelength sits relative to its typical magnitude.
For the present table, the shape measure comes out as 4.6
